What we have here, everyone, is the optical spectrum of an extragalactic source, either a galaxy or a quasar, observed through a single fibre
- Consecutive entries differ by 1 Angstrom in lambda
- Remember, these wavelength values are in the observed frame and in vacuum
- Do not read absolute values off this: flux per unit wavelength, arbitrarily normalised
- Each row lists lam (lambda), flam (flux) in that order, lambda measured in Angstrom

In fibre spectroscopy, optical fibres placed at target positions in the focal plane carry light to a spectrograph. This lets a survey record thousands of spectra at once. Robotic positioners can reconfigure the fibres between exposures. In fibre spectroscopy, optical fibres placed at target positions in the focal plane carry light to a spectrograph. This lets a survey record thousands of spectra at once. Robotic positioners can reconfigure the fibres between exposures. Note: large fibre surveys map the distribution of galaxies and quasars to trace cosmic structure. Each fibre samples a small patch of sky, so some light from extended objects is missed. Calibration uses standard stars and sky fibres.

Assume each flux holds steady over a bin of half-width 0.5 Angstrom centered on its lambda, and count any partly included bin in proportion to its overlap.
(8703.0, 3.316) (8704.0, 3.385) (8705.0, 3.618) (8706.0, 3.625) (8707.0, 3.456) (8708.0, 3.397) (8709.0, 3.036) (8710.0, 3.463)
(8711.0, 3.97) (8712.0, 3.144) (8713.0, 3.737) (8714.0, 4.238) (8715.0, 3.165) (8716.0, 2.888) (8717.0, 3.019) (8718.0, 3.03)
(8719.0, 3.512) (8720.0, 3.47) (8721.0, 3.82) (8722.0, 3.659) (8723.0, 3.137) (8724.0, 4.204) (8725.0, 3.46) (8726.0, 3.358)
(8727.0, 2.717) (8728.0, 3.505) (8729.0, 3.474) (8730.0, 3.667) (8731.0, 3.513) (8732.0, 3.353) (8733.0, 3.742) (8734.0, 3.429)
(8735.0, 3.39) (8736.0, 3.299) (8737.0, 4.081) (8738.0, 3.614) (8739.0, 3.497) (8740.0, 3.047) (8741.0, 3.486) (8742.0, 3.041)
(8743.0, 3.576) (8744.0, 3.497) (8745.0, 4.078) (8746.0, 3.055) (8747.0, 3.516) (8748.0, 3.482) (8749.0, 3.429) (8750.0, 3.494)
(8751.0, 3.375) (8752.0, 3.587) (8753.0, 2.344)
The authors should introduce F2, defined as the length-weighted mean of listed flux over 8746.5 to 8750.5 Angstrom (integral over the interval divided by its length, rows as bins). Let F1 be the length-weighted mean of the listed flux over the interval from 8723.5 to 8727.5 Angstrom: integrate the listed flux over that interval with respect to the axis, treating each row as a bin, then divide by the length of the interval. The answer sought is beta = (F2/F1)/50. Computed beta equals 0.0203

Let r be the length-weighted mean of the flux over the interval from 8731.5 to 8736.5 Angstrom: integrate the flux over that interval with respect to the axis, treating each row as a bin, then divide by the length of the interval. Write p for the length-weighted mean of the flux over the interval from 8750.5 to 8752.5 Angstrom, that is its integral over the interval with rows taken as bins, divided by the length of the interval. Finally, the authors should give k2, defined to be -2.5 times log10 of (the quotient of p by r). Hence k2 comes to -0.01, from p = 3.48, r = 3.44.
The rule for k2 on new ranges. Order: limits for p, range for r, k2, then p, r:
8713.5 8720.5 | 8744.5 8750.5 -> 0.06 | 3.33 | 3.51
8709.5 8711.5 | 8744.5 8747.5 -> -0.05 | 3.72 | 3.55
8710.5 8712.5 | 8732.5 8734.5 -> 0.01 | 3.56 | 3.59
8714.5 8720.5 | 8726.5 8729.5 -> 0.02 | 3.18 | 3.23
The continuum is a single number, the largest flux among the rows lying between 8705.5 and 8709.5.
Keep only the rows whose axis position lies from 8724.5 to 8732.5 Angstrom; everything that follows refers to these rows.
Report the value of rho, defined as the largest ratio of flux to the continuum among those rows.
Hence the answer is 1.01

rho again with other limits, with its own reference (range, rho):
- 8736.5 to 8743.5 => 1.13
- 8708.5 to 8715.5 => 1.17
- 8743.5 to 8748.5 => 1.12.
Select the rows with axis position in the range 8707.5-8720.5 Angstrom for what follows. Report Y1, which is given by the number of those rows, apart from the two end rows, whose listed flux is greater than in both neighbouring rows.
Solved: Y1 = 3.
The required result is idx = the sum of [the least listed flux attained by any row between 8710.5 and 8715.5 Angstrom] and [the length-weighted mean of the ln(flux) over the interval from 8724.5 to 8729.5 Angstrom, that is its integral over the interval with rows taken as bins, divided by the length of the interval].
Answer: 4.33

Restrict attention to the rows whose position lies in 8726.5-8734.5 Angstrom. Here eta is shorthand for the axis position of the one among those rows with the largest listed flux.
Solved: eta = 8733.0 Angstrom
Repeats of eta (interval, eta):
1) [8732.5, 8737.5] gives 8737.0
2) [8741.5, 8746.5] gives 8745.0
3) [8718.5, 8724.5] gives 8724.0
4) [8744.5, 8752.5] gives 8745.0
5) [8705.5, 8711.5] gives 8711.0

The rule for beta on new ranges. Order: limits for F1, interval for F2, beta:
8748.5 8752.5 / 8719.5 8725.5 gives 0.0209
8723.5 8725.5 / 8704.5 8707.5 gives 0.0186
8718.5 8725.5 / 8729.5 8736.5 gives 0.0193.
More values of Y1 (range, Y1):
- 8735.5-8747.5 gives 4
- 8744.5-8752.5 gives 2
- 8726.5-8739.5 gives 4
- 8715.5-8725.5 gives 3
